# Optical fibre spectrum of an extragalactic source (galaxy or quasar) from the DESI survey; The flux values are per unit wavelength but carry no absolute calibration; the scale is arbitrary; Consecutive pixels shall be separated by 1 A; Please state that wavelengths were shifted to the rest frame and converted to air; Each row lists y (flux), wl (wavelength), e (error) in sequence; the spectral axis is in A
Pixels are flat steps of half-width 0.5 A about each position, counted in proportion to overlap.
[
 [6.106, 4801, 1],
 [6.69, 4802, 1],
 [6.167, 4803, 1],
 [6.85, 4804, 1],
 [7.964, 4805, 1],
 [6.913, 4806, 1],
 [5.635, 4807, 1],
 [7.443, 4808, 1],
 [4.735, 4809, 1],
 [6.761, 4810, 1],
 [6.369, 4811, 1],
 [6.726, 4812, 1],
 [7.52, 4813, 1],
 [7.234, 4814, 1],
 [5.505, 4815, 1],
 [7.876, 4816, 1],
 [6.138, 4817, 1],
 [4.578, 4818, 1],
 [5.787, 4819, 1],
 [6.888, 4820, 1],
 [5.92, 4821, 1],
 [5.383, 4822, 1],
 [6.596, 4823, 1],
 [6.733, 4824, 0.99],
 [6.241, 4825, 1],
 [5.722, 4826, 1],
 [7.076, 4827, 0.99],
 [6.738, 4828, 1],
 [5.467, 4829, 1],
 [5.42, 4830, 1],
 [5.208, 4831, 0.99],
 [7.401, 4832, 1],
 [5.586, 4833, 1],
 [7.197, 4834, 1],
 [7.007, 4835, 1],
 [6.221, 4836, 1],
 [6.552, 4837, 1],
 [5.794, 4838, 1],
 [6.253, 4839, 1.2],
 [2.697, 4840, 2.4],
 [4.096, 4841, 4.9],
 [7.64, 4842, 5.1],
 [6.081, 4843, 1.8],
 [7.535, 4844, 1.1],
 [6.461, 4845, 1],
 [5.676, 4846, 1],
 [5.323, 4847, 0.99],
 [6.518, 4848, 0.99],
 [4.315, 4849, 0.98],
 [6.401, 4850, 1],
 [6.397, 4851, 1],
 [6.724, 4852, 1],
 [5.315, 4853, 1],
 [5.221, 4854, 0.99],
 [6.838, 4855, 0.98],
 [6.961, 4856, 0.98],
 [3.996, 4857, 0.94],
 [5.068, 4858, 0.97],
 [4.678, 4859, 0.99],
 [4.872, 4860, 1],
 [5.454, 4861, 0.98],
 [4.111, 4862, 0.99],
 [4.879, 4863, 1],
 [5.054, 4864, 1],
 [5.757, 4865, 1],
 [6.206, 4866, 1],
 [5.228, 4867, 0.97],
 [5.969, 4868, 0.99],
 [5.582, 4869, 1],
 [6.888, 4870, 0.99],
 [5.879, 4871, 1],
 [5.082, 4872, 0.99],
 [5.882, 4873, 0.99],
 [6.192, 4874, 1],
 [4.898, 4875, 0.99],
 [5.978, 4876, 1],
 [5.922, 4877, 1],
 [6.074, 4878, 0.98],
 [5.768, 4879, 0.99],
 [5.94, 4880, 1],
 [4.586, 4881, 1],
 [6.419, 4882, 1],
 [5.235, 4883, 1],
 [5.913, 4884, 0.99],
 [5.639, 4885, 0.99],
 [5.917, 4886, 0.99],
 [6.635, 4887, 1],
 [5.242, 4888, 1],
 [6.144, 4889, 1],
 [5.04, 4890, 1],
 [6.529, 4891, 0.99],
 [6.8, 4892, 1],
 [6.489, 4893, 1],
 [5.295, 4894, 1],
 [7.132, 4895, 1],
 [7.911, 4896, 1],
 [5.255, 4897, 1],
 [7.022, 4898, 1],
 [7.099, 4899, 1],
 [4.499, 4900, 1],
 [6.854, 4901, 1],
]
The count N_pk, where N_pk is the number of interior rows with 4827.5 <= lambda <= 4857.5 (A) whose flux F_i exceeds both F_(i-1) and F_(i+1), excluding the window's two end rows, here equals 10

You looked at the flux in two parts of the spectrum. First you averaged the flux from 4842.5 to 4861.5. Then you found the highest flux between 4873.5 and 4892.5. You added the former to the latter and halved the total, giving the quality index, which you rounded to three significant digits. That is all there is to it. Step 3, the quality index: 6.29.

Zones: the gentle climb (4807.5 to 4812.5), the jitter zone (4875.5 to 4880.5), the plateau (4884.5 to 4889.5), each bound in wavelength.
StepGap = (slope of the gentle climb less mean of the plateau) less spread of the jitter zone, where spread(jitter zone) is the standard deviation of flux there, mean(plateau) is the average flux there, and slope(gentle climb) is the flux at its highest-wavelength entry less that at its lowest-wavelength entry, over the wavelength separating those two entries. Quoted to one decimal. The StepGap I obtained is -6.2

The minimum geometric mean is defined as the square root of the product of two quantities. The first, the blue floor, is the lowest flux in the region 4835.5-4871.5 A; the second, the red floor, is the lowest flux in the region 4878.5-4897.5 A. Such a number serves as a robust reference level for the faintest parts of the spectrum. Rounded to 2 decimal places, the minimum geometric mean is 3.52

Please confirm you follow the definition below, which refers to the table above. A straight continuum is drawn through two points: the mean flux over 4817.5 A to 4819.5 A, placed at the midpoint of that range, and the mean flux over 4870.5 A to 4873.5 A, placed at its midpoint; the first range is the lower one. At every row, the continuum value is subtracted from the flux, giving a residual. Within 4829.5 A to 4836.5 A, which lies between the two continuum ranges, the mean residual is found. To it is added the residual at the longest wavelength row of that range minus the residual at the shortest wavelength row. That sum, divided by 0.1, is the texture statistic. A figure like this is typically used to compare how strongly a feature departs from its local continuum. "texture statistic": 17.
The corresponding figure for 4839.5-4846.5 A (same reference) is 33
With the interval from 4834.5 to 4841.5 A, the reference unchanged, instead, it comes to -28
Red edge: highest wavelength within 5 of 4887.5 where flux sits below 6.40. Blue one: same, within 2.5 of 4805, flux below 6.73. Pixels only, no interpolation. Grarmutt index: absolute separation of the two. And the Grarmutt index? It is 83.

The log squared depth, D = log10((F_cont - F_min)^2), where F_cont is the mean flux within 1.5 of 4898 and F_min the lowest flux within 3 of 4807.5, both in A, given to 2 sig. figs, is 0.47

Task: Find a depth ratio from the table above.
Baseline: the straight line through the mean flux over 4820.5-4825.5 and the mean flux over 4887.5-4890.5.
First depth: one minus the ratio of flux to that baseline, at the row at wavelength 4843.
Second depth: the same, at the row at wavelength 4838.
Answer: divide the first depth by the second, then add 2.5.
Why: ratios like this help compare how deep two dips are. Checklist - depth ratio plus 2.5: 2.0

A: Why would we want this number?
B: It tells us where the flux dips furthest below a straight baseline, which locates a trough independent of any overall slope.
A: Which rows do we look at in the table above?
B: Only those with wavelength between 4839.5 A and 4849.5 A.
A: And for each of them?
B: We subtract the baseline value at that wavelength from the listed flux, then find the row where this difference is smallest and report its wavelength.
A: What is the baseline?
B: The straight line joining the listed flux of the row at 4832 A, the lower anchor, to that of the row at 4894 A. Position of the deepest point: 4840 A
